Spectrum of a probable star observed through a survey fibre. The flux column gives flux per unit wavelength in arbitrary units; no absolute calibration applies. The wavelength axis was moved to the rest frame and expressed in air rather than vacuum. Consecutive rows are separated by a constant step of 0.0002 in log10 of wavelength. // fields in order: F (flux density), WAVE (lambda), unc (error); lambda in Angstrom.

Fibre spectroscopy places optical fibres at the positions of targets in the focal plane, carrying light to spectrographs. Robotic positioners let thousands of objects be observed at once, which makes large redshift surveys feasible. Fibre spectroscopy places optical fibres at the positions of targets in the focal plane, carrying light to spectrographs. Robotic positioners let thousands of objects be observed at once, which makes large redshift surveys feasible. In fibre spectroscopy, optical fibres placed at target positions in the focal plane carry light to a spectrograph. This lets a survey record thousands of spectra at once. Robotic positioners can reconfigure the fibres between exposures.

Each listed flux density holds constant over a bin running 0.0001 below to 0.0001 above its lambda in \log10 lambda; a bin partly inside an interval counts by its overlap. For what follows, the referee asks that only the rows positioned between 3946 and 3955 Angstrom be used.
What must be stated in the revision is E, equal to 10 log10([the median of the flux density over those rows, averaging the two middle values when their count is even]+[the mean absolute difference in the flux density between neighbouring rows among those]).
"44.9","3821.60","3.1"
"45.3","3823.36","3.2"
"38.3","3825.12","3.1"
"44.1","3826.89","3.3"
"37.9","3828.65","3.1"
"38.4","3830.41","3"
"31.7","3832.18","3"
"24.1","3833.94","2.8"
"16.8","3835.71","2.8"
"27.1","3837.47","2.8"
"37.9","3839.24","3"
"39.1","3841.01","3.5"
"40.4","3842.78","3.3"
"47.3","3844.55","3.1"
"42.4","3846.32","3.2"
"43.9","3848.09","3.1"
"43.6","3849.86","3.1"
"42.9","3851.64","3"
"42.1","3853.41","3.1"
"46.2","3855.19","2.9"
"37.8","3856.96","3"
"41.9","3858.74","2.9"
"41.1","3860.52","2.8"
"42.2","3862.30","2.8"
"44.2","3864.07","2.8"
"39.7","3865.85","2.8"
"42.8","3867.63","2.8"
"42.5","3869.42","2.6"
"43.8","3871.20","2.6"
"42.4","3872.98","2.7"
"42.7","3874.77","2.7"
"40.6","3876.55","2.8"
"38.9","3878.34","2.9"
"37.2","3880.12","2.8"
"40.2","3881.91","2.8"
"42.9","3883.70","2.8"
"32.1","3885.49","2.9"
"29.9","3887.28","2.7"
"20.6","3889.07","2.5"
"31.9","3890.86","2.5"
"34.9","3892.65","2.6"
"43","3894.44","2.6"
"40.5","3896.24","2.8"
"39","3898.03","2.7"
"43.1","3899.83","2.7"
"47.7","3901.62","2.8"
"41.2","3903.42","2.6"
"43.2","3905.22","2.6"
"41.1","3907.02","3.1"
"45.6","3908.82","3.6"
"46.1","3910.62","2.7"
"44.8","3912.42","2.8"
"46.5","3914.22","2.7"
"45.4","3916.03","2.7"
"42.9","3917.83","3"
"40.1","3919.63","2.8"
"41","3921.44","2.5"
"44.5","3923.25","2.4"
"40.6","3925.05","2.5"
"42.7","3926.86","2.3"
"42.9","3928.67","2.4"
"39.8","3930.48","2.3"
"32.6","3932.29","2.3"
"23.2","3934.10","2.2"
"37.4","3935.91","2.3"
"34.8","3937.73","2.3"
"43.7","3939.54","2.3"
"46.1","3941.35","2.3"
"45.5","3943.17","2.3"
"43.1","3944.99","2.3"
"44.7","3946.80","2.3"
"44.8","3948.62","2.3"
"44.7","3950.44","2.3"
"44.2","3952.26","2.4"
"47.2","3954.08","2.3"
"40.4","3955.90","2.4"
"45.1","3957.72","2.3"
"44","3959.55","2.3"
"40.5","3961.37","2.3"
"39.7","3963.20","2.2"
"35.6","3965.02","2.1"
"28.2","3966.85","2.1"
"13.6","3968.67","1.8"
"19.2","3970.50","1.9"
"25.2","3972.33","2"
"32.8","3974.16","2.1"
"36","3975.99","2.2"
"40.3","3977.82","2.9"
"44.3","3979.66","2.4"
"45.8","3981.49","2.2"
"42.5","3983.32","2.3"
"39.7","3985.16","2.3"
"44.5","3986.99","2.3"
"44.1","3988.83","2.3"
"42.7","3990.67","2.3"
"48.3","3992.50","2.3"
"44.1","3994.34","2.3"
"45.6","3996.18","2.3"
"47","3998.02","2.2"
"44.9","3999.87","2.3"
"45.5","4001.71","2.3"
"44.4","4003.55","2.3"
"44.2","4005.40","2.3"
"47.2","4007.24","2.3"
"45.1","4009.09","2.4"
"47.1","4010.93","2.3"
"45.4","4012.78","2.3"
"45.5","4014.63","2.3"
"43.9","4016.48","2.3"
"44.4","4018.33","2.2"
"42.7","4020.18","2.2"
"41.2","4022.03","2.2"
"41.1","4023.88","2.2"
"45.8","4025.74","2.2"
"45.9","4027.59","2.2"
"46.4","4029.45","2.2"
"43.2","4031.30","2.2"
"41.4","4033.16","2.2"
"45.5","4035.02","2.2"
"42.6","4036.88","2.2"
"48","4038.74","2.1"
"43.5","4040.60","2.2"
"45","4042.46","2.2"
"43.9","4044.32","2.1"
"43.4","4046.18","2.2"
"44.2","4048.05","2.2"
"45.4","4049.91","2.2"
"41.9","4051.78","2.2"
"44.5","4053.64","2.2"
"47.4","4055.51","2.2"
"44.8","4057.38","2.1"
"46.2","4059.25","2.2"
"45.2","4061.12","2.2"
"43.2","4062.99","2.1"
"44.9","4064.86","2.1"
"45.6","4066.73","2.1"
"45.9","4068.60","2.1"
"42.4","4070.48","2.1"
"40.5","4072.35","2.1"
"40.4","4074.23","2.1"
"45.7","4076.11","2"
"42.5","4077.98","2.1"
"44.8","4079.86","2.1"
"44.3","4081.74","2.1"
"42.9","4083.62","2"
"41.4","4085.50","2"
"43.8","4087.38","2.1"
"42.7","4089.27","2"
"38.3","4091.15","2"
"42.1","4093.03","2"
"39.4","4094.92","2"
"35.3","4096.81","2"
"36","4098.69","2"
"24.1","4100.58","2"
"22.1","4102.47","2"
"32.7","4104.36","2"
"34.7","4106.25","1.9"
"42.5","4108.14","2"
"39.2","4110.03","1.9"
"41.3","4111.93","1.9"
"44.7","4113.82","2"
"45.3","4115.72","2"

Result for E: 16.6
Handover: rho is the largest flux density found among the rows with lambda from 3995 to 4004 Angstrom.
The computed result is 47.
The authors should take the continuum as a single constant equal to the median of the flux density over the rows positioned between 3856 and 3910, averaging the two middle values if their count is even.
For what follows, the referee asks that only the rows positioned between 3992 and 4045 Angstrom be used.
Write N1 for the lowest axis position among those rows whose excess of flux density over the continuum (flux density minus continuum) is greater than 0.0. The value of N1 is 3992.50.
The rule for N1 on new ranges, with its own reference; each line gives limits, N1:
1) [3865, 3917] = 3867.63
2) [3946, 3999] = 3946.80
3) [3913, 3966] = 3914.22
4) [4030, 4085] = 4031.30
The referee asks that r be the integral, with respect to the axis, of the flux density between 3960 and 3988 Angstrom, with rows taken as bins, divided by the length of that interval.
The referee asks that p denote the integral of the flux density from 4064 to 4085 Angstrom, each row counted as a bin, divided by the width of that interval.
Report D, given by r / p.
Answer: 0.8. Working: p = 43.6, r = 35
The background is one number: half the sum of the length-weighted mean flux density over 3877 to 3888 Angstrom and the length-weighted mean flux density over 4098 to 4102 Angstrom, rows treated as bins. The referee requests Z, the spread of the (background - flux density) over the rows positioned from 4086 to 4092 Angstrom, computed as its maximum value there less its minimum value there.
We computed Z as 5.5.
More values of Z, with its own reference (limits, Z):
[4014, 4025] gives 4.4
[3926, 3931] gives 3.1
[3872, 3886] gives 10.8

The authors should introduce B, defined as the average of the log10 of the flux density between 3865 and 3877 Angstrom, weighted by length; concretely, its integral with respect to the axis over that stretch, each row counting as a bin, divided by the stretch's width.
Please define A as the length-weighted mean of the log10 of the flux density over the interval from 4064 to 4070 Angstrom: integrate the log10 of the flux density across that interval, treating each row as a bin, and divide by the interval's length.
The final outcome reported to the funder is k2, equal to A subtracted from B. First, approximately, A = 1.66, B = 1.62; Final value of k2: -0.031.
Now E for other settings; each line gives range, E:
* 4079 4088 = 16.6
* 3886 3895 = 16.0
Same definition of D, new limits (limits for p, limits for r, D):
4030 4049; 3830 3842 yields 0.7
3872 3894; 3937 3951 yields 1.2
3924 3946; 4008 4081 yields 1.1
